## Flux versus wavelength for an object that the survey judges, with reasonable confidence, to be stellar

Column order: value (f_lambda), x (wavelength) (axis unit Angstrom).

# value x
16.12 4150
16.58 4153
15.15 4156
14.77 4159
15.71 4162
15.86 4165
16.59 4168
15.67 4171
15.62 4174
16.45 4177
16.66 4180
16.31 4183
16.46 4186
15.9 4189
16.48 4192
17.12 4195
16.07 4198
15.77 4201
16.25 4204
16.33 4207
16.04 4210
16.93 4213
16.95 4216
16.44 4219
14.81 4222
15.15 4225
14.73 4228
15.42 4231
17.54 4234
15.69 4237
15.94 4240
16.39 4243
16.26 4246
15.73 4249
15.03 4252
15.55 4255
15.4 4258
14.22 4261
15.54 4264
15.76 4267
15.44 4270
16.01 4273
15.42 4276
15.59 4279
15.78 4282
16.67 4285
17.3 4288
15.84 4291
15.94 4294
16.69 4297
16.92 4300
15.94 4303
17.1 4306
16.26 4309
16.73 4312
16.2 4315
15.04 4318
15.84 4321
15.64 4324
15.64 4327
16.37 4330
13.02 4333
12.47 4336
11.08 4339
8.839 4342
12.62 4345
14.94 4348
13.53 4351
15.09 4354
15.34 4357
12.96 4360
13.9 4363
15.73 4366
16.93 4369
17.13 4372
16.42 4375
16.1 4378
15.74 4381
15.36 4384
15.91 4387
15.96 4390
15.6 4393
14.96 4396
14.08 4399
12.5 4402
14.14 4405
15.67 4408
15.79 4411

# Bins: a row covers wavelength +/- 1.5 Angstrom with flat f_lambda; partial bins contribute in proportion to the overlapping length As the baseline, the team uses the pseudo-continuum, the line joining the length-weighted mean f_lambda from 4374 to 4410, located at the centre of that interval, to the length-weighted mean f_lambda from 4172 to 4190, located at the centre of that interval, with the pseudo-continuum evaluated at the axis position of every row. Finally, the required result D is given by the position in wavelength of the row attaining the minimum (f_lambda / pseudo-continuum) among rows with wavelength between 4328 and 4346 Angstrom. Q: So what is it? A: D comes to 4342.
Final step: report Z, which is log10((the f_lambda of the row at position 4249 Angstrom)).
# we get 1.20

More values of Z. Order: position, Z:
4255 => 1.19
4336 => 1.10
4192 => 1.22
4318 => 1.18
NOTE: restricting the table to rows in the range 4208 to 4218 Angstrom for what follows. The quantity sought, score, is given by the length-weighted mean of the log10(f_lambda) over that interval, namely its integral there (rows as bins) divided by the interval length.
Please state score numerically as 1.22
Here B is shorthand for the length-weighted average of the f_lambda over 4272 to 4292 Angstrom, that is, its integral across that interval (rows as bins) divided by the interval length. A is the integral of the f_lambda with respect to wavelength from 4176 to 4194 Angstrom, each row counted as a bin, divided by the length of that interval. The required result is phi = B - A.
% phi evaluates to -0.3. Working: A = 16.4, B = 16.1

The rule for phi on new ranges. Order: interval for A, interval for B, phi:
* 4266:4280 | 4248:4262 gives -0.4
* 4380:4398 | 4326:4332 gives 0.2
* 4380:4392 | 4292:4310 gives 0.7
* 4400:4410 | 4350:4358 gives 0.5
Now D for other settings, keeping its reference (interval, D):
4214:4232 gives 4228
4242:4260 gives 4252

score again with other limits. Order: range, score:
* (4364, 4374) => 1.22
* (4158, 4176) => 1.20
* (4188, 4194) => 1.21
